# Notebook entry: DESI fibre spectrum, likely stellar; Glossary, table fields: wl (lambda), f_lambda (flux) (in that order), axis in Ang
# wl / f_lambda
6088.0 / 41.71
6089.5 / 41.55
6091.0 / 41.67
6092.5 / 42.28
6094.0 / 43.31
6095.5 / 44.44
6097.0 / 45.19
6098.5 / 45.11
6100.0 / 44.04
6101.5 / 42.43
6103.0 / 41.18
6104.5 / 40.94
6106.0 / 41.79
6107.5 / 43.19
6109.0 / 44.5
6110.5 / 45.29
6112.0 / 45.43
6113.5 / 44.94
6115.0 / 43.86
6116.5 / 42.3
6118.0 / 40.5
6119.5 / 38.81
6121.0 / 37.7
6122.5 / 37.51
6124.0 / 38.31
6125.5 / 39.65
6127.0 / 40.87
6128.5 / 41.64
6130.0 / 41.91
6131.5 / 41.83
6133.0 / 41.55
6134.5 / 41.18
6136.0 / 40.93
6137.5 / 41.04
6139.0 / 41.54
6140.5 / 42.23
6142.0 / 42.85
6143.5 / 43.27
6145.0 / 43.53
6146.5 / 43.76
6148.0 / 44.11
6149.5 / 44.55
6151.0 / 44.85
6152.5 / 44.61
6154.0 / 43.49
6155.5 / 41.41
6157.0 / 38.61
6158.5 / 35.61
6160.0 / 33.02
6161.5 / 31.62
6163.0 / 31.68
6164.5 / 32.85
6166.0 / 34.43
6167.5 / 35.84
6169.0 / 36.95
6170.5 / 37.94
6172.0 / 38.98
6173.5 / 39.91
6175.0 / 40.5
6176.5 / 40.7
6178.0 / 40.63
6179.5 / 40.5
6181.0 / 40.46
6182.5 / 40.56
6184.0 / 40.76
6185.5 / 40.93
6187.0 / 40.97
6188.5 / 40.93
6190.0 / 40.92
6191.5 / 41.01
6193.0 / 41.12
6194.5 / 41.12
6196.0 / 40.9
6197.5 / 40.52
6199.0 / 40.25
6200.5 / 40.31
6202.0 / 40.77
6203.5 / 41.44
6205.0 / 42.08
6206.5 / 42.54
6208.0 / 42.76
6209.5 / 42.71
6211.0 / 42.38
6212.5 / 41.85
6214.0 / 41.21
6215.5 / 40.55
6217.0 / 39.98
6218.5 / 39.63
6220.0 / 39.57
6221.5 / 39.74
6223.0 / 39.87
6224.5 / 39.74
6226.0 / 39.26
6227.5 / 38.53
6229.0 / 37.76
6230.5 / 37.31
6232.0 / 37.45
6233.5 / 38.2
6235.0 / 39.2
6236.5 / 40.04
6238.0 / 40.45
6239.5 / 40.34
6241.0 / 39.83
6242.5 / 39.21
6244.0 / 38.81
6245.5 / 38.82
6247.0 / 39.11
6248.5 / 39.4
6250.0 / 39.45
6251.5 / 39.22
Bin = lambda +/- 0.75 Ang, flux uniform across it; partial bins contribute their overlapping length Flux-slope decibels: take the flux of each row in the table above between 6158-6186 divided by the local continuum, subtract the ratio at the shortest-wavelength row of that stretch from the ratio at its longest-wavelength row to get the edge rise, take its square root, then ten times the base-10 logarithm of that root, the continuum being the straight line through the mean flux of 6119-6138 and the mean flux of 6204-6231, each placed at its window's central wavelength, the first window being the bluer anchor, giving -4.4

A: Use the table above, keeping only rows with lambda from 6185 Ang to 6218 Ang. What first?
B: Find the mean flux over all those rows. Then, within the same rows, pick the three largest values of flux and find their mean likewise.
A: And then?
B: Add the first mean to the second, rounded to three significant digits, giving 83.9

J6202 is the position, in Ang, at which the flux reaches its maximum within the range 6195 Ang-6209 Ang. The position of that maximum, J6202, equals 6208.0 Ang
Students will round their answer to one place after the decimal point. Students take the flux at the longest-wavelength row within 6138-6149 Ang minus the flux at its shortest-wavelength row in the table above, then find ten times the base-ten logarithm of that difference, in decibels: 4.1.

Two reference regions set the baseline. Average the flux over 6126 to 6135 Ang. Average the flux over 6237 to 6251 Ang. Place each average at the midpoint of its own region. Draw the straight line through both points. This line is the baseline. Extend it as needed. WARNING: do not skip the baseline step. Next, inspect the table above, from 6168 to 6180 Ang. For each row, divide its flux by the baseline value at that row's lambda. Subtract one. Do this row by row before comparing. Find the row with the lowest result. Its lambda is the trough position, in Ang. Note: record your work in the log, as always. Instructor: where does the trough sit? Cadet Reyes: 6169.0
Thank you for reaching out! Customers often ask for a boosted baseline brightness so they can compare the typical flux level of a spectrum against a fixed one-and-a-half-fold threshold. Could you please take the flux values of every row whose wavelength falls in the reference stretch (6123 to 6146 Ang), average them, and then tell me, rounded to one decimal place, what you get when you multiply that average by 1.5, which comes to 62.2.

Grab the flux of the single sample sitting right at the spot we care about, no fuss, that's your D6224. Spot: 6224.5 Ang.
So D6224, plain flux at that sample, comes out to 39.74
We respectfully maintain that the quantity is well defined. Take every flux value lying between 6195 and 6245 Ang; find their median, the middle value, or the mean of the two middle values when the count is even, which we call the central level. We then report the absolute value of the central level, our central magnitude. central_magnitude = 40.0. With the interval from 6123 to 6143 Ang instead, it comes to 41.5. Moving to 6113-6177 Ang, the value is 40.9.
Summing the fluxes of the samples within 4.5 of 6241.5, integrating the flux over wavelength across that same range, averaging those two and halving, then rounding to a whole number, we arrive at 148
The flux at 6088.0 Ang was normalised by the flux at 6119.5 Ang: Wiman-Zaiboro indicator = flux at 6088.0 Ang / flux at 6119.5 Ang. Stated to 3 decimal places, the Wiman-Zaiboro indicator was 1.075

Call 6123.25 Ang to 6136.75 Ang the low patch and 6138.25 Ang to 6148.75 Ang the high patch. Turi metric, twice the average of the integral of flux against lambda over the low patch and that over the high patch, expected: 1004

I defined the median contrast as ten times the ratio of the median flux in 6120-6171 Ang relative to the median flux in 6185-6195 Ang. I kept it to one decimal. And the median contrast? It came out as 10.0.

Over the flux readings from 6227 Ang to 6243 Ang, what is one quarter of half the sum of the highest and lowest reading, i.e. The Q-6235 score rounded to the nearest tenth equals 9.7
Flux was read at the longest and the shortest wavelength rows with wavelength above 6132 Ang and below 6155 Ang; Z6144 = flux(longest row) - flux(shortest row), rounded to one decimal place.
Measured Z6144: 1.9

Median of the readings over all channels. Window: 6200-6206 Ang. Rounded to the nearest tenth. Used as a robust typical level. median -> 41.1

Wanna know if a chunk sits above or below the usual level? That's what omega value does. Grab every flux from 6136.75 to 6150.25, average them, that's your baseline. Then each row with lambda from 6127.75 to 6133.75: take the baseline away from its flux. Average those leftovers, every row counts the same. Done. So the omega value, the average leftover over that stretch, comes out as -1.3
